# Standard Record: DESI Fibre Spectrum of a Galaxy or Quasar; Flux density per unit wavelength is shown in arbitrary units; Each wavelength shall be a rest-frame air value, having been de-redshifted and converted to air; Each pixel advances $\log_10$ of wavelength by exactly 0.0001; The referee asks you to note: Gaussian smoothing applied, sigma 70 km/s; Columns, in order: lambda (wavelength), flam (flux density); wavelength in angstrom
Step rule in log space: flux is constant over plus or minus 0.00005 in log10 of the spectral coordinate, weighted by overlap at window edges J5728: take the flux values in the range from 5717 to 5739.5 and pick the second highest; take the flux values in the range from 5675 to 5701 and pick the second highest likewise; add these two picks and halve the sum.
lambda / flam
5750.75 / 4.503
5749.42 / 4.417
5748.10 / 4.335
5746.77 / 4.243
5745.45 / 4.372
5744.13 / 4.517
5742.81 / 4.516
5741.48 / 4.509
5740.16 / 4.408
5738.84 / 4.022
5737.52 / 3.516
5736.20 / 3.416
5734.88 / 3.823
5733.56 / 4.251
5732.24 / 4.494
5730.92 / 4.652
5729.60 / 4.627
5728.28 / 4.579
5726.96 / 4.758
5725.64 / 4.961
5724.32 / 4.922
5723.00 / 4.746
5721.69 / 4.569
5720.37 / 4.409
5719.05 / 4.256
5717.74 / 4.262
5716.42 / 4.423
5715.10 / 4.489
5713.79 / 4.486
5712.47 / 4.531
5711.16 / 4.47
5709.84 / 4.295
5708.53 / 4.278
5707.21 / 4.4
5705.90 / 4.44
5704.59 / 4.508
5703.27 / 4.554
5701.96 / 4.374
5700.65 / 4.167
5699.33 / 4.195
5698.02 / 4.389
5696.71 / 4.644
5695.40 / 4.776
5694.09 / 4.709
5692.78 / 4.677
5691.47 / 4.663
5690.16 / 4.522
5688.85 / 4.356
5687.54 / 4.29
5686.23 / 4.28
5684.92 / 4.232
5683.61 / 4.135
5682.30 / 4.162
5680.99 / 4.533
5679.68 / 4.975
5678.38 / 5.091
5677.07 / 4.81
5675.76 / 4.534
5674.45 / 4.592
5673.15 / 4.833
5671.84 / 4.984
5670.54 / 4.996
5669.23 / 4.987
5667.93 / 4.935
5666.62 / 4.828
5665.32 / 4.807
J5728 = 4.95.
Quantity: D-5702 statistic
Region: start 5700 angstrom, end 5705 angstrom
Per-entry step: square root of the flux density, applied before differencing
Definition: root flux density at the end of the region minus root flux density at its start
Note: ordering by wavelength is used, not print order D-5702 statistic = 0.08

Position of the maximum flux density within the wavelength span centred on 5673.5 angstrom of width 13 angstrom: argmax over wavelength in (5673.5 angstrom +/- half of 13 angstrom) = 5678.38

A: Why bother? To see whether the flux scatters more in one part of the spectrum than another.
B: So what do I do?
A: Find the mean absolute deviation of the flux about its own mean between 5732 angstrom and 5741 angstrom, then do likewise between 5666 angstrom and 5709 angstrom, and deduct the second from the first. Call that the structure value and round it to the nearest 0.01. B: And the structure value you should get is 0.11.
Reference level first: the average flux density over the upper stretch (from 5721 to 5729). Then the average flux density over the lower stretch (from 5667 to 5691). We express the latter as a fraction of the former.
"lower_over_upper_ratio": 0.97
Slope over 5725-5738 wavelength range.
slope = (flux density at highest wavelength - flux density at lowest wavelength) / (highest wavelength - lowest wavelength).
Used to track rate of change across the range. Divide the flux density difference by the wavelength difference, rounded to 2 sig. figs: -0.12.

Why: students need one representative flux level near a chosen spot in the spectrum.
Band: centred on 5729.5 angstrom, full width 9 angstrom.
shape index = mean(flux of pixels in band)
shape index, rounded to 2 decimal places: 4.62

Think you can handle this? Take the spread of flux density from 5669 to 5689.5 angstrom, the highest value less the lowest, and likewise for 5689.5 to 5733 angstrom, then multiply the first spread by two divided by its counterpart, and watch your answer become 2.4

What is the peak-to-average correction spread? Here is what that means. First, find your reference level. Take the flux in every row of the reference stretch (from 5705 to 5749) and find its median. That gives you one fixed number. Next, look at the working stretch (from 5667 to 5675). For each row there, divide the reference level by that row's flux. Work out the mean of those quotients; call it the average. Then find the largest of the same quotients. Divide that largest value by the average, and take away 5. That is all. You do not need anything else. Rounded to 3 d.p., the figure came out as -3.937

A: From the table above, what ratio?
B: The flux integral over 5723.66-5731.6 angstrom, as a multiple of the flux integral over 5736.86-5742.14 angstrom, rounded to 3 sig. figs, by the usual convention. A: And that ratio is 1.73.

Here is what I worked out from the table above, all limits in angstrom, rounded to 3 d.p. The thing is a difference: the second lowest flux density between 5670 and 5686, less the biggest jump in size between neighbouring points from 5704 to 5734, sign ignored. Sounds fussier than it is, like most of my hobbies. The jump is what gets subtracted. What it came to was 3.919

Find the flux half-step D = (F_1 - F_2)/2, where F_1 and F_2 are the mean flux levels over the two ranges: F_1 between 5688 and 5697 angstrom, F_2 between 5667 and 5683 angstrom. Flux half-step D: -0.08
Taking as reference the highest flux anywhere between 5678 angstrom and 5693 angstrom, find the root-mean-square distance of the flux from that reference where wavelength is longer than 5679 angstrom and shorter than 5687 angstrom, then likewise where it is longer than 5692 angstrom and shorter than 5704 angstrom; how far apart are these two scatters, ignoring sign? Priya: 0.13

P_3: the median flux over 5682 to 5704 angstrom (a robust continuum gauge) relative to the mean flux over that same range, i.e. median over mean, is 0.99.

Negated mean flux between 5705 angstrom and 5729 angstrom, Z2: -4.52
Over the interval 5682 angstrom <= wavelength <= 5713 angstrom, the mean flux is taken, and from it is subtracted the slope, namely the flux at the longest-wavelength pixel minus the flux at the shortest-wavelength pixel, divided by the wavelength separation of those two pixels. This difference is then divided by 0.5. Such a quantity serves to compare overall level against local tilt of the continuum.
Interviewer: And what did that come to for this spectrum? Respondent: 8.8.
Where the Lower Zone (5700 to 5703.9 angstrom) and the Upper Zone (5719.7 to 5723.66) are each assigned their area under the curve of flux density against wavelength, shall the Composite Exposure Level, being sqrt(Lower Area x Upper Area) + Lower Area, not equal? 35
